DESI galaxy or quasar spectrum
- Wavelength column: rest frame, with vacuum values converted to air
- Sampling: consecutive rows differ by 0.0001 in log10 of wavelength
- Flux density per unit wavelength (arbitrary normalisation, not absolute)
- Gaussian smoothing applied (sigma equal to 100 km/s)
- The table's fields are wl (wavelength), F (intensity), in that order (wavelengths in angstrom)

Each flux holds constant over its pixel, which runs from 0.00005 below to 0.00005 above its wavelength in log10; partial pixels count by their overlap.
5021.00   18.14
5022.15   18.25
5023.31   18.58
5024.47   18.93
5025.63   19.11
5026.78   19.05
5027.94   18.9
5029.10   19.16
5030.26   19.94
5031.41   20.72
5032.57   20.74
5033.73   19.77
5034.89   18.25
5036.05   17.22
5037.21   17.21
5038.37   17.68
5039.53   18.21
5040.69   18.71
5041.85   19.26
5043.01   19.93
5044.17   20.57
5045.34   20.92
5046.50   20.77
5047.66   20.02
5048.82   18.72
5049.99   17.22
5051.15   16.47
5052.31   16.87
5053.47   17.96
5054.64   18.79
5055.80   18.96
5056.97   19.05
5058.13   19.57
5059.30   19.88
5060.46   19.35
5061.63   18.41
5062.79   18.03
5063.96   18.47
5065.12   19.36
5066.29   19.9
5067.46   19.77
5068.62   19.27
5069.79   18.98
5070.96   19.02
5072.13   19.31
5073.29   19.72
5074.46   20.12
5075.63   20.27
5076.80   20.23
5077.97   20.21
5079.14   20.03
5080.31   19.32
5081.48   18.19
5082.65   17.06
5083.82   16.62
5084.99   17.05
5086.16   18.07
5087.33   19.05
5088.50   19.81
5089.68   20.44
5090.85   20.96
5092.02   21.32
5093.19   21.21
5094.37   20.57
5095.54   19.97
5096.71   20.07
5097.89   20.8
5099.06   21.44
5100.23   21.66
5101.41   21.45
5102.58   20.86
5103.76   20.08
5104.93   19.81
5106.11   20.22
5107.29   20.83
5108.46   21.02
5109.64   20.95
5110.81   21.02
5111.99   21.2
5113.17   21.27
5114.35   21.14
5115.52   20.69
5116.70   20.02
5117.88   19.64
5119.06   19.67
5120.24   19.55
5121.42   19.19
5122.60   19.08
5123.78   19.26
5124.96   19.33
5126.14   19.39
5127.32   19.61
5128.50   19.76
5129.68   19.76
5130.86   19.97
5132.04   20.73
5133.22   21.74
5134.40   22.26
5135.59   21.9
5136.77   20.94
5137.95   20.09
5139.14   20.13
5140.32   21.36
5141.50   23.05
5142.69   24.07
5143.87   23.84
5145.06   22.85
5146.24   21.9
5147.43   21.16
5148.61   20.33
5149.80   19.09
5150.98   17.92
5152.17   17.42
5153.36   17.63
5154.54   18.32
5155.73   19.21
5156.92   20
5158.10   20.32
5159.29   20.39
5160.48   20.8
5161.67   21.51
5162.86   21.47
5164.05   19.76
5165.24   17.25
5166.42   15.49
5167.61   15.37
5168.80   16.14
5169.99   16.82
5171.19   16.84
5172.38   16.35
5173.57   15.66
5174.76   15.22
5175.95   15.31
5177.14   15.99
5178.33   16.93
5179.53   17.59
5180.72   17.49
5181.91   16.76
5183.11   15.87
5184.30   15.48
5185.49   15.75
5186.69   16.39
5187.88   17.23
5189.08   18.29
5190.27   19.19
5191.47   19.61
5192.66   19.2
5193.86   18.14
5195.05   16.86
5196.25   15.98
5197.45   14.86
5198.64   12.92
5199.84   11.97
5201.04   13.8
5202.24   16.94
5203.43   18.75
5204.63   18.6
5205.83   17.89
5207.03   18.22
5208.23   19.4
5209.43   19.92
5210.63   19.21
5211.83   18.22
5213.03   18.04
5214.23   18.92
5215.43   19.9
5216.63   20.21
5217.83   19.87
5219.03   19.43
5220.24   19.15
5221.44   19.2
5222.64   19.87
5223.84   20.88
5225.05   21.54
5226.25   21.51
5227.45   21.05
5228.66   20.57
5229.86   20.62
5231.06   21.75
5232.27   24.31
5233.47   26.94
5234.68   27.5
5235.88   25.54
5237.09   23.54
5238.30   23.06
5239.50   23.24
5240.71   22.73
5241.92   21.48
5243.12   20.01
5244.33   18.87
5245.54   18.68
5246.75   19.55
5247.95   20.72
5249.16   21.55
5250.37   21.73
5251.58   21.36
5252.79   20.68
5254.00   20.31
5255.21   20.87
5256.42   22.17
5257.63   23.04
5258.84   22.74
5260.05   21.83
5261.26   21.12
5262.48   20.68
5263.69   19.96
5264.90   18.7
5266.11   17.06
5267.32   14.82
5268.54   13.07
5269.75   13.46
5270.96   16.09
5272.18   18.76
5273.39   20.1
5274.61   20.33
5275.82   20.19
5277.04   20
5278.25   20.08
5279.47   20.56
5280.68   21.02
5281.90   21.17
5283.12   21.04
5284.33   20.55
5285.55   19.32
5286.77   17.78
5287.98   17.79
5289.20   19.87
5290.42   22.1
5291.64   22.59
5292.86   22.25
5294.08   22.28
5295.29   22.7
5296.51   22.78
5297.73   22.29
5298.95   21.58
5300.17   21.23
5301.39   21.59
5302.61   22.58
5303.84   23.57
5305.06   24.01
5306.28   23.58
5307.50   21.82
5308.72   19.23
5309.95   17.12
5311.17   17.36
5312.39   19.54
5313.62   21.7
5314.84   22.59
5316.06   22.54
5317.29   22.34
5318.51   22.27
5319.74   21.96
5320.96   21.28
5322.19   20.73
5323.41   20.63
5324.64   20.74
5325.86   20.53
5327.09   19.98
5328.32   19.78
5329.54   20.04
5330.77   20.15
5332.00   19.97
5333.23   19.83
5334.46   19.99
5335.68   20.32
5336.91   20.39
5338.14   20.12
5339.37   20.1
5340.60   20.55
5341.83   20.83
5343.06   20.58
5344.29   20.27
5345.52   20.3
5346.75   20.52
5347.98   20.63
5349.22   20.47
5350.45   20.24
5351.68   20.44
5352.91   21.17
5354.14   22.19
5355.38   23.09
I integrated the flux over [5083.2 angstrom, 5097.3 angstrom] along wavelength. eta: 276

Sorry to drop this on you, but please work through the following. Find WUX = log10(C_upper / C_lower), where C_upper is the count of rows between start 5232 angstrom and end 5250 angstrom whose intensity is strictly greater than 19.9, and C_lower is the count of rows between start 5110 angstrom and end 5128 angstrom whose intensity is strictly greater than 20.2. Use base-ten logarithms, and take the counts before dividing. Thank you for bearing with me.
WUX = 0.38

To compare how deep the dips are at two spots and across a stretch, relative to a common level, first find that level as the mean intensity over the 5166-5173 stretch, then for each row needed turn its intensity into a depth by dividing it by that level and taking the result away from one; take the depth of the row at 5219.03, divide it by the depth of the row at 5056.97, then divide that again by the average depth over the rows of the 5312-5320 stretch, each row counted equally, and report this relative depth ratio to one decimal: -3.2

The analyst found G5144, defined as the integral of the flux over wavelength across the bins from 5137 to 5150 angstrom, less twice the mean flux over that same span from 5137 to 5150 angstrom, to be 238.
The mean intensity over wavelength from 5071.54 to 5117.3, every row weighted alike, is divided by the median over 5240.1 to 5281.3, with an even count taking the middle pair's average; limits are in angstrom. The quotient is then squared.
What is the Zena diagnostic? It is 0.98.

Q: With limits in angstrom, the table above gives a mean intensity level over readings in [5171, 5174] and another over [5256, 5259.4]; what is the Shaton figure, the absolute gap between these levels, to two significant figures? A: 6.4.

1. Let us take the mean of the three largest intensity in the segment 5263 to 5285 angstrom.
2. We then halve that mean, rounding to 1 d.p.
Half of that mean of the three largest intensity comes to 10.5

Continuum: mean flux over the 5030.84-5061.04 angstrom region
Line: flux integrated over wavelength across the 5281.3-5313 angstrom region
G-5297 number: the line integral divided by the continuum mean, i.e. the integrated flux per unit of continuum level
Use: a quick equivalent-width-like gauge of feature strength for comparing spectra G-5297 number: 35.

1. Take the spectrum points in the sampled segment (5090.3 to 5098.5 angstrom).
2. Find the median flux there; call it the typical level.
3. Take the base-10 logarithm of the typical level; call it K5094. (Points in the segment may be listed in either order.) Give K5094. 1.32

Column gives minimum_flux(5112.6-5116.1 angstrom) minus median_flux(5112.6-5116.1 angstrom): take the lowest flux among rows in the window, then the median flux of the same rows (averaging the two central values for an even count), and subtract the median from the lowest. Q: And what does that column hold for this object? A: -0.45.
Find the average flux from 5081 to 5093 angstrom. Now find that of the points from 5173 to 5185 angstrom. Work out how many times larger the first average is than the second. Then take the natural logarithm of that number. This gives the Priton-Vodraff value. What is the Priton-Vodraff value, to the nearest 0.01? 0.15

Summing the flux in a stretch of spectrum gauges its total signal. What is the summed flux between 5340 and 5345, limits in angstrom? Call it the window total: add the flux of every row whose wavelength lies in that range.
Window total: 82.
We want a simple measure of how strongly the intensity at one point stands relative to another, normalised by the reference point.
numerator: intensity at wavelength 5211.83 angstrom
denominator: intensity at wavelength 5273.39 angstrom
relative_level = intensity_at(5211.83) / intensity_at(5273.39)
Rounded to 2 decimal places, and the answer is 0.91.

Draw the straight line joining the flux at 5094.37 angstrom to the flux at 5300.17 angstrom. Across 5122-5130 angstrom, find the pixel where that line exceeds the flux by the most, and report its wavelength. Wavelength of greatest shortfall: 5122.60 angstrom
